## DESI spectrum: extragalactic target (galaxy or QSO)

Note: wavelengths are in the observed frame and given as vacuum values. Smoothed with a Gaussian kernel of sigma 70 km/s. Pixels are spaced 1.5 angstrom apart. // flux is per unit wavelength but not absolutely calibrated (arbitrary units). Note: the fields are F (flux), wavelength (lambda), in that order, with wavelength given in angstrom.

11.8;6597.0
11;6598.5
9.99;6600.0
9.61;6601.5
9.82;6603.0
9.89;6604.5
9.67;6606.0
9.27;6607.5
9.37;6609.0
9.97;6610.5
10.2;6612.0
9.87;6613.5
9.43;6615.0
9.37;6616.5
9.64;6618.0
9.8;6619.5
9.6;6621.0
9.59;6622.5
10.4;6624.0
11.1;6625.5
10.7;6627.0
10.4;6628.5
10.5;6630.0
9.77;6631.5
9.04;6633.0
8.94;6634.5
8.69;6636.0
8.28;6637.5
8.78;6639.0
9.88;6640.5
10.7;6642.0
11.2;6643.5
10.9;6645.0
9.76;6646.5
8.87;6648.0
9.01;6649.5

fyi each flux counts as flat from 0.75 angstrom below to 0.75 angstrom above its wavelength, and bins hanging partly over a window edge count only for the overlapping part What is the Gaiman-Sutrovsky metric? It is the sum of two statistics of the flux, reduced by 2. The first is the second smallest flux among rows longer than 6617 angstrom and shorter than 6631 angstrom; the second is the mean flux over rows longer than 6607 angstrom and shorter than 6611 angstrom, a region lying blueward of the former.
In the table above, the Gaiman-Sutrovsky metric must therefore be 17.1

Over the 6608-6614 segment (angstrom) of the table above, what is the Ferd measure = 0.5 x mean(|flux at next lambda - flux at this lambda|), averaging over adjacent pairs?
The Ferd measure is 0.19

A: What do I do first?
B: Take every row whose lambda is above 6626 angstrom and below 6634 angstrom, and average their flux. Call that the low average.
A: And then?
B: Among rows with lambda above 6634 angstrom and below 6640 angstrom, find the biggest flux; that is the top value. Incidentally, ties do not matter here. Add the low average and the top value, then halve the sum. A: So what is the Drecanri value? 9.5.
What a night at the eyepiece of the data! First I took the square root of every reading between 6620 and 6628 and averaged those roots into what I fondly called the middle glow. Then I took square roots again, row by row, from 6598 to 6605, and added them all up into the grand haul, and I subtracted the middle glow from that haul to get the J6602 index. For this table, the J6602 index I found 12.7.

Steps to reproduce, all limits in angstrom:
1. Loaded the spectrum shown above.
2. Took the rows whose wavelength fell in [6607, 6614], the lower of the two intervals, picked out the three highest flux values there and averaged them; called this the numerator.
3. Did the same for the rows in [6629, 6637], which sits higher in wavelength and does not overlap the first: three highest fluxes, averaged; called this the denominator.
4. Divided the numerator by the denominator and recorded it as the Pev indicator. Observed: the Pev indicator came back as 1.02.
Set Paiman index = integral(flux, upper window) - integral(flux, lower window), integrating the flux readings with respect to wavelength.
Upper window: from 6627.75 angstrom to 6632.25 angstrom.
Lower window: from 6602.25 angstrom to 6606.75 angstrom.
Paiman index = 1.9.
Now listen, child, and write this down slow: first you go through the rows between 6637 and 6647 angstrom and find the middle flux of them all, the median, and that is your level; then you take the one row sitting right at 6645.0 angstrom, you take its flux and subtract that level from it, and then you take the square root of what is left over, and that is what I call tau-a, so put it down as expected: 1.01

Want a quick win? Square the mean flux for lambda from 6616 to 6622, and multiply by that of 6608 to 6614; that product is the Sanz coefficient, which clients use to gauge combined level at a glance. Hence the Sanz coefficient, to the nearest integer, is 908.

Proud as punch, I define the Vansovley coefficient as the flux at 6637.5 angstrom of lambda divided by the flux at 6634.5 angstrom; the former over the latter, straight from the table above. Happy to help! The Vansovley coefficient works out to 0.93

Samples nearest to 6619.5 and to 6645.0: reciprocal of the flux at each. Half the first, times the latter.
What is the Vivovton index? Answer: 0.0047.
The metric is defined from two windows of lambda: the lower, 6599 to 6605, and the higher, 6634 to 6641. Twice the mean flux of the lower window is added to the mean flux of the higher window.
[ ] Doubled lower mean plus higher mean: 28.6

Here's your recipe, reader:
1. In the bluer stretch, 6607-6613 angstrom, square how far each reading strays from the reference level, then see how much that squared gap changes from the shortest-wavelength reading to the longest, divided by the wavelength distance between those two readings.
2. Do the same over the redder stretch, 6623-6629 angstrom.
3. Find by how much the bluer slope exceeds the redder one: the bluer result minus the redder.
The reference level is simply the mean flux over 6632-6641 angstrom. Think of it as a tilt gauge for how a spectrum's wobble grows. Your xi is 0.33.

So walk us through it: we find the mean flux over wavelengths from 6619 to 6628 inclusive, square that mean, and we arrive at 104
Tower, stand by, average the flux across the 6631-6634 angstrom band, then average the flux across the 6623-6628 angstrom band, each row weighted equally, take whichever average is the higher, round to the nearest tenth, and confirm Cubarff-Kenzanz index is 10.7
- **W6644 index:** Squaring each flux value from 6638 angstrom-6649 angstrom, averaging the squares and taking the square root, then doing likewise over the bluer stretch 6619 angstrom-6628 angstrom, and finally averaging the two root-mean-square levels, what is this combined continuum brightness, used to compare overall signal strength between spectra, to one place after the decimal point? 10.1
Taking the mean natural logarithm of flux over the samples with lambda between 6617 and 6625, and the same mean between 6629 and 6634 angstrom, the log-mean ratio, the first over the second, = 1.00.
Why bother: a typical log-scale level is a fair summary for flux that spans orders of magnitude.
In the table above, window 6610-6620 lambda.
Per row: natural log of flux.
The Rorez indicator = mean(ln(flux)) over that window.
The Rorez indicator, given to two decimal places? 2.28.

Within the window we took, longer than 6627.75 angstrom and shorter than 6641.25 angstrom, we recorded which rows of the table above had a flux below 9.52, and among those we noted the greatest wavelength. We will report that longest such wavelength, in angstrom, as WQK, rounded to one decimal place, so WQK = 6639.0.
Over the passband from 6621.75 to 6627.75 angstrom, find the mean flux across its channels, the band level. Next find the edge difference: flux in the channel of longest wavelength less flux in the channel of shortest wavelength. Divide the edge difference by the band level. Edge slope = 0.11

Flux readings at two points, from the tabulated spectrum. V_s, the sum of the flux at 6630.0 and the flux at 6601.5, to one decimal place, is 20.1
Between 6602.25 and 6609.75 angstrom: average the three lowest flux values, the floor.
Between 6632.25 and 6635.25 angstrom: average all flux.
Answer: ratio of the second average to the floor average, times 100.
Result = 95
